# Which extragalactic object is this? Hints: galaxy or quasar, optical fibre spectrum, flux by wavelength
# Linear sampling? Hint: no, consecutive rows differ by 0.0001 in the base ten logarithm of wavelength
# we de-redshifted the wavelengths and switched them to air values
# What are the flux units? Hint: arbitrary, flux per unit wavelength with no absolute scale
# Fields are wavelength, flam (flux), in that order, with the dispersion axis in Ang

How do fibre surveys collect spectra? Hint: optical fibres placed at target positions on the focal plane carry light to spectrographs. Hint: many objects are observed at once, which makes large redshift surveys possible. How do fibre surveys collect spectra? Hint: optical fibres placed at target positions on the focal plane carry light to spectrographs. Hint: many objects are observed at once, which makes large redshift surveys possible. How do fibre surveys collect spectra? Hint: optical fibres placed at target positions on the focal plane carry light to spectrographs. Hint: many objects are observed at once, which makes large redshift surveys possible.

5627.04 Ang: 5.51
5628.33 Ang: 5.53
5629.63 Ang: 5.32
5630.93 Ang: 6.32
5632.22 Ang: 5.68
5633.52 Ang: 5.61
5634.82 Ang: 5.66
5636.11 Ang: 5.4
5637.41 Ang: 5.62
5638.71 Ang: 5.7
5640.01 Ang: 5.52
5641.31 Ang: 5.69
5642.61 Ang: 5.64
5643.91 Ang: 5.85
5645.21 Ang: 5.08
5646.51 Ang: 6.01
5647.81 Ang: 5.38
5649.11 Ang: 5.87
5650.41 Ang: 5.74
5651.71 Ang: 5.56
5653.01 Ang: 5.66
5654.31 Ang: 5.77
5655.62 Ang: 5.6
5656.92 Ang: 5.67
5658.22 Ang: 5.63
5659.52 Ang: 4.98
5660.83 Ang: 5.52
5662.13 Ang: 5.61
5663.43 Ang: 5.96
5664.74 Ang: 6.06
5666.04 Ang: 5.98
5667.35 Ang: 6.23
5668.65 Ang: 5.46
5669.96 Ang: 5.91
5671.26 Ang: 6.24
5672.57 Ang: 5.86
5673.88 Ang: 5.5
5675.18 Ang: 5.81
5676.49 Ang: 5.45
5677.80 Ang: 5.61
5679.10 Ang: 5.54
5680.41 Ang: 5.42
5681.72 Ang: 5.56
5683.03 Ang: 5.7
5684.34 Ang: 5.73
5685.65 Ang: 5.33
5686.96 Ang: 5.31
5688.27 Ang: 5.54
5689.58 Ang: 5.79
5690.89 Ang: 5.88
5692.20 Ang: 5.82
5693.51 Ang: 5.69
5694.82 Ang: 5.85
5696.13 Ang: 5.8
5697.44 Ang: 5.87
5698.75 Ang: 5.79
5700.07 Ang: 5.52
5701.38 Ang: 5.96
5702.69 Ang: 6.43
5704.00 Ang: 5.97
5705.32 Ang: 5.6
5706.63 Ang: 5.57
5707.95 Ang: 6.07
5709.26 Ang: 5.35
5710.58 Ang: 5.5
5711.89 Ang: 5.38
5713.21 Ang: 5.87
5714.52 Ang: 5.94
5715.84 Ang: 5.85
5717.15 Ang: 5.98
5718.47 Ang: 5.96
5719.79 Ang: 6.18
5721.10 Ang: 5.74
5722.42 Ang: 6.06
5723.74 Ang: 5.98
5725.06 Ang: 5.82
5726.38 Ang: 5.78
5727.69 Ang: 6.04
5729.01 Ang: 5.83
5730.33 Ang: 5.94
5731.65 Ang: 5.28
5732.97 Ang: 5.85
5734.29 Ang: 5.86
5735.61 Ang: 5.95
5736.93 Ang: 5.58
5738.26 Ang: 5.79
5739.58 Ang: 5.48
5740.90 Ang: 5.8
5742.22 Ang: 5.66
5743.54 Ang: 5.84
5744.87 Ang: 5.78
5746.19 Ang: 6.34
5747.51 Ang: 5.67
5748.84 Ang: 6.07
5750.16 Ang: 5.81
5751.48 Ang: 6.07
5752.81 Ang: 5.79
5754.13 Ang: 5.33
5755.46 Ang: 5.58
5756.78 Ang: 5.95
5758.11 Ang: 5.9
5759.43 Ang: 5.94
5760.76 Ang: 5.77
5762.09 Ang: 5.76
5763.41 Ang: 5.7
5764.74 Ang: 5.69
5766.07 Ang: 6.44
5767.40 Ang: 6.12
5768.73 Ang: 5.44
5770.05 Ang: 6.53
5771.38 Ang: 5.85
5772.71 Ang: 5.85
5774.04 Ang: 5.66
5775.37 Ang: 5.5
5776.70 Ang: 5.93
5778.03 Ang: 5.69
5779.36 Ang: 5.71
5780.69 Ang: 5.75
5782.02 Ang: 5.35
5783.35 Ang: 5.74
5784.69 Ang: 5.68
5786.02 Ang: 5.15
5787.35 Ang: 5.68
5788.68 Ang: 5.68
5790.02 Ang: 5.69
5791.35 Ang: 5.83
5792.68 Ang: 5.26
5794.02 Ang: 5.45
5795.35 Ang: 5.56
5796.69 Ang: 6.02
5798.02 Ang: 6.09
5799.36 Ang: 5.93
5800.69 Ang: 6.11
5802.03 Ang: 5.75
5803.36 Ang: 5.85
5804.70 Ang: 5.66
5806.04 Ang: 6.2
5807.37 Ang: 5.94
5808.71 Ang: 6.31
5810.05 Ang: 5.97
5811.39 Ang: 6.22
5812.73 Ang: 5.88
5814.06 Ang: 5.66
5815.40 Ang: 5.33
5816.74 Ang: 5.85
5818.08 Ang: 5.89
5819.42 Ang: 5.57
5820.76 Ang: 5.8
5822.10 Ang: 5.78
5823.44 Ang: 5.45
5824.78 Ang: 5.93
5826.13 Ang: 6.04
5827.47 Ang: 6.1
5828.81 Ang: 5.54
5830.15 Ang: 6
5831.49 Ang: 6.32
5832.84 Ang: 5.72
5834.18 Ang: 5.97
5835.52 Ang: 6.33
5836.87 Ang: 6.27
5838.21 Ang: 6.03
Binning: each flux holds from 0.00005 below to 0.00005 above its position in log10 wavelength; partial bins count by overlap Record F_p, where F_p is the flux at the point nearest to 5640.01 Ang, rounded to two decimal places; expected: 5.52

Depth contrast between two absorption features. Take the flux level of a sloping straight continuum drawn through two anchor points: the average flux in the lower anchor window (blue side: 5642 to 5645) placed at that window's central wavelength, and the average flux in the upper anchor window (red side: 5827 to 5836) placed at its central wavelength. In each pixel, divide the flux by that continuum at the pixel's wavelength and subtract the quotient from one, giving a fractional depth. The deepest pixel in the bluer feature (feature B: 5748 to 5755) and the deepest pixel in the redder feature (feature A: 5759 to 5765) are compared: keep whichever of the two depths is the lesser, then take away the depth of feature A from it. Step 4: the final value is 0.000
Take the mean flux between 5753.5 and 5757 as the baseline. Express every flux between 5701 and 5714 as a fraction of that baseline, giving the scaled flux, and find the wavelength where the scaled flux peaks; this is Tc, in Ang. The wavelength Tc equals 5702.69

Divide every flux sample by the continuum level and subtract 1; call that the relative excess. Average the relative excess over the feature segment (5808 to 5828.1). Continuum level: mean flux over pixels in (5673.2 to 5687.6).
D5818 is 0.056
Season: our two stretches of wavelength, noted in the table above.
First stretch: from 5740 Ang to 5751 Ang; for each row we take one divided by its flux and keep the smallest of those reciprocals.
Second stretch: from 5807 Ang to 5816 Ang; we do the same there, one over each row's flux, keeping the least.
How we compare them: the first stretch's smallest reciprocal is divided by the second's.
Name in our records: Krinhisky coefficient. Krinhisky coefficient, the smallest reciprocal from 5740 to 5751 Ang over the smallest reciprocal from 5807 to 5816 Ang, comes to 1.00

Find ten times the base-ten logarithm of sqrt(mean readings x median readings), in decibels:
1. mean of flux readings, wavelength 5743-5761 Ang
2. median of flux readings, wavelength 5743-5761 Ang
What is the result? 7.66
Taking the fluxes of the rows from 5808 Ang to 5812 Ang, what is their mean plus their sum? 24.7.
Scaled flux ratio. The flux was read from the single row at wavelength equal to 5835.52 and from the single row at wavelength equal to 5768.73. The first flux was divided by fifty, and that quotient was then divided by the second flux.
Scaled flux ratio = 0.0233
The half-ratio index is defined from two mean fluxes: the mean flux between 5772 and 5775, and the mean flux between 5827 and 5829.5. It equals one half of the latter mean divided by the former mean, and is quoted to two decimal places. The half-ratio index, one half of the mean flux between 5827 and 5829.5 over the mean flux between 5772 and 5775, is 0.51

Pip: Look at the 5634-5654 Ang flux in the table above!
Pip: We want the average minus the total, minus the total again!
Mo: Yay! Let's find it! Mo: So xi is -163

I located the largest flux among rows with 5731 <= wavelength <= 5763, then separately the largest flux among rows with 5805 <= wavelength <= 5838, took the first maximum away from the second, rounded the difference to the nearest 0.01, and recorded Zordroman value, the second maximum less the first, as -0.01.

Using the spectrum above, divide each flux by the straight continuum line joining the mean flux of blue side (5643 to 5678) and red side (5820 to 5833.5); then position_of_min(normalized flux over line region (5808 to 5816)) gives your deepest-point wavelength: 5815.40 Ang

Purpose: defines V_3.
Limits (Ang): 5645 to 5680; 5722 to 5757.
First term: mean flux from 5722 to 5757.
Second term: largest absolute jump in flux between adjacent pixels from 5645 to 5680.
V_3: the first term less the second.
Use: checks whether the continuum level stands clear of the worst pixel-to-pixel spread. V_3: 4.88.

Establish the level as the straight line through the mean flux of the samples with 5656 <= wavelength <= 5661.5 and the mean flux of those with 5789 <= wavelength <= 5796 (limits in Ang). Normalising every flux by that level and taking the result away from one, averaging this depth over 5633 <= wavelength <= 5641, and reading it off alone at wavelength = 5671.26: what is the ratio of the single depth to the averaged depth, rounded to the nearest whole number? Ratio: 5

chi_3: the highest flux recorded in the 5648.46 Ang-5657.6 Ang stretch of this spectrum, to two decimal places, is 5.87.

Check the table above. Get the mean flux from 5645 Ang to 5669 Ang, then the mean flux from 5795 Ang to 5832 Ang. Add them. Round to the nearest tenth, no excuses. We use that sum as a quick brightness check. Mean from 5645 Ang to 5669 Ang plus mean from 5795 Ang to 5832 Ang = 11.6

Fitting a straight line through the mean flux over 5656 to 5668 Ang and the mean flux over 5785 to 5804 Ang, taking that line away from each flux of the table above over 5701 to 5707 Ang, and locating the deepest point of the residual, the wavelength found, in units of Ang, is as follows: 5706.63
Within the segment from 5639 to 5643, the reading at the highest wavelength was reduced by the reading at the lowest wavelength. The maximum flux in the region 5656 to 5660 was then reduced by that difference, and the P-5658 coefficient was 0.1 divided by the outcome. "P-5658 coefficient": 0.0180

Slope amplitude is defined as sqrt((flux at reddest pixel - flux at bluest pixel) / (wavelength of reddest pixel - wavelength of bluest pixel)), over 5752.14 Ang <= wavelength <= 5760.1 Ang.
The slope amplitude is 0.15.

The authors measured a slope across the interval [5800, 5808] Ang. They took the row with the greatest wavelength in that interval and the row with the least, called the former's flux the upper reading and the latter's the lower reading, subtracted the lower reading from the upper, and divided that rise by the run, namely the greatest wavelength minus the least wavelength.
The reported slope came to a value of -0.025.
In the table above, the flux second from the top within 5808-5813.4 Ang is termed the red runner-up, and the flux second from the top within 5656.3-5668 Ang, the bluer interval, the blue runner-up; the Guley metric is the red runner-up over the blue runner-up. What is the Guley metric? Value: 1.026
